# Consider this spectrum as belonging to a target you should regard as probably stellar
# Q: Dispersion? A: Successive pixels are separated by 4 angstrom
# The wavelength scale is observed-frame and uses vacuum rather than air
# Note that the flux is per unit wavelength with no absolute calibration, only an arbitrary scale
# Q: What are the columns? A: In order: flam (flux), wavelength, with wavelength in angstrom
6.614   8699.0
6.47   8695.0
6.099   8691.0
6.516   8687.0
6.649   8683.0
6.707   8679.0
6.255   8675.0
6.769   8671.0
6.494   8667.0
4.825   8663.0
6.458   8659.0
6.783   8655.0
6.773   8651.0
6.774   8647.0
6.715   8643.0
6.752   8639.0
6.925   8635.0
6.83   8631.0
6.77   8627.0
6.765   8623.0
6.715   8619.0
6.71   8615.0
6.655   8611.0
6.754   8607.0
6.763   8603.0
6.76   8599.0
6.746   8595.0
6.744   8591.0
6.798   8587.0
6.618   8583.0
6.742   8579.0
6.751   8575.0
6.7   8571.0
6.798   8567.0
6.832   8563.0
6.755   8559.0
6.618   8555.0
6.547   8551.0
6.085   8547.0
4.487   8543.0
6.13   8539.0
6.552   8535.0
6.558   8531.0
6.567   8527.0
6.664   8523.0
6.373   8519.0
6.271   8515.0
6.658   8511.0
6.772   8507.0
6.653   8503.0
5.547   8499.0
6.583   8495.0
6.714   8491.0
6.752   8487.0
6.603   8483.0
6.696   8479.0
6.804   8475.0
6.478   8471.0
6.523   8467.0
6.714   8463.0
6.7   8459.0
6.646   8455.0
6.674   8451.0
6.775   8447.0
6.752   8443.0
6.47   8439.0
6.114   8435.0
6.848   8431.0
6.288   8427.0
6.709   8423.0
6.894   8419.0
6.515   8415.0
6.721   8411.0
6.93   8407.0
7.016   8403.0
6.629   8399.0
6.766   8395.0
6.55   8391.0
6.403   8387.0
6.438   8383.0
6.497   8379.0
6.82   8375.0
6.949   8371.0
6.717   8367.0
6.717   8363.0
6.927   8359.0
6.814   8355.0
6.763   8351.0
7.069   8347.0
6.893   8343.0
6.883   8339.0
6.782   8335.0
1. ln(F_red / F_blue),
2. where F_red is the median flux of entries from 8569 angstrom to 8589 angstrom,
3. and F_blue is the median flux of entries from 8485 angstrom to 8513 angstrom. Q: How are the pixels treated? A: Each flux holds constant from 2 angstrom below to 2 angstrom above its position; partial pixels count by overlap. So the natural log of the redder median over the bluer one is 0.013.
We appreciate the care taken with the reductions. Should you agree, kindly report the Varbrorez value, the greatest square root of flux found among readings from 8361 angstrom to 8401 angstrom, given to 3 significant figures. 2.64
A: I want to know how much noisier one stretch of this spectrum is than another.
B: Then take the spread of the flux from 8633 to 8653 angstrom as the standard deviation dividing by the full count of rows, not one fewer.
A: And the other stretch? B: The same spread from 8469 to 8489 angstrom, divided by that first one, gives 1.6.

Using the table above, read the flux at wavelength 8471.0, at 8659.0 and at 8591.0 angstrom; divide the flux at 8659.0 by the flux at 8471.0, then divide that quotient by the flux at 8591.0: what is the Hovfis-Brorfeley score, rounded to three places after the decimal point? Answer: 0.148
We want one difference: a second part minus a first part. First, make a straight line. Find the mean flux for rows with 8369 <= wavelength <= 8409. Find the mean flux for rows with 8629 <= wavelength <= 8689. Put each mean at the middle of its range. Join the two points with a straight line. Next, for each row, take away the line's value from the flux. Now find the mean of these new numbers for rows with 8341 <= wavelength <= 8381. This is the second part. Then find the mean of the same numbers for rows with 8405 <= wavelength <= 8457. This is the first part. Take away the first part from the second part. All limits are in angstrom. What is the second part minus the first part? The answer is 0.14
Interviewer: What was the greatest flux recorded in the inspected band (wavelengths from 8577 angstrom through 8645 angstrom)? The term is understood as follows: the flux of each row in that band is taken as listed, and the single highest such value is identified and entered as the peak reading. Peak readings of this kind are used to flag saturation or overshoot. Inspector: 6.925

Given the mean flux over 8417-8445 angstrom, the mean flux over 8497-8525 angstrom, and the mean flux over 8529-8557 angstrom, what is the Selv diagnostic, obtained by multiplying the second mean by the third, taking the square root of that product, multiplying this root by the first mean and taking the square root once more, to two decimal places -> 6.43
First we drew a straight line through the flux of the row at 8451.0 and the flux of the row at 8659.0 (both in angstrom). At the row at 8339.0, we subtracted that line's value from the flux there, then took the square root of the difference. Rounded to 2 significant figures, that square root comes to 0.30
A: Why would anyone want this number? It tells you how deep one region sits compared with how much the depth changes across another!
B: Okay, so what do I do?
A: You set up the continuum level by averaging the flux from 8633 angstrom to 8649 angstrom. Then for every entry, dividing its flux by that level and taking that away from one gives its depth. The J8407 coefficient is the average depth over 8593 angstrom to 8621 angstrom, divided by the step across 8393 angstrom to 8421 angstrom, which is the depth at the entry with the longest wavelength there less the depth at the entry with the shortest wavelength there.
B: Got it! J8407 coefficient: 0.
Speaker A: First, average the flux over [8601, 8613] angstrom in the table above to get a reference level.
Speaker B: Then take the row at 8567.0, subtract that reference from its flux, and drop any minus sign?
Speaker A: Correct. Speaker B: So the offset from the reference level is 0.07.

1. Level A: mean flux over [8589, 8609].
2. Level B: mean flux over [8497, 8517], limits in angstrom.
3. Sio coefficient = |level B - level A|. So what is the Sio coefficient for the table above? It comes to 0.37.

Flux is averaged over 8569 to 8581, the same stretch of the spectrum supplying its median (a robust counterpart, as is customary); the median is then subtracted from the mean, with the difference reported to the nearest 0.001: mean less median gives -0.011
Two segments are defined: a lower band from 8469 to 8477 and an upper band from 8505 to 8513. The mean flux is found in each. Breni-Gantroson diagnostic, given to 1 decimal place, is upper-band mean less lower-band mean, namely 0.1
